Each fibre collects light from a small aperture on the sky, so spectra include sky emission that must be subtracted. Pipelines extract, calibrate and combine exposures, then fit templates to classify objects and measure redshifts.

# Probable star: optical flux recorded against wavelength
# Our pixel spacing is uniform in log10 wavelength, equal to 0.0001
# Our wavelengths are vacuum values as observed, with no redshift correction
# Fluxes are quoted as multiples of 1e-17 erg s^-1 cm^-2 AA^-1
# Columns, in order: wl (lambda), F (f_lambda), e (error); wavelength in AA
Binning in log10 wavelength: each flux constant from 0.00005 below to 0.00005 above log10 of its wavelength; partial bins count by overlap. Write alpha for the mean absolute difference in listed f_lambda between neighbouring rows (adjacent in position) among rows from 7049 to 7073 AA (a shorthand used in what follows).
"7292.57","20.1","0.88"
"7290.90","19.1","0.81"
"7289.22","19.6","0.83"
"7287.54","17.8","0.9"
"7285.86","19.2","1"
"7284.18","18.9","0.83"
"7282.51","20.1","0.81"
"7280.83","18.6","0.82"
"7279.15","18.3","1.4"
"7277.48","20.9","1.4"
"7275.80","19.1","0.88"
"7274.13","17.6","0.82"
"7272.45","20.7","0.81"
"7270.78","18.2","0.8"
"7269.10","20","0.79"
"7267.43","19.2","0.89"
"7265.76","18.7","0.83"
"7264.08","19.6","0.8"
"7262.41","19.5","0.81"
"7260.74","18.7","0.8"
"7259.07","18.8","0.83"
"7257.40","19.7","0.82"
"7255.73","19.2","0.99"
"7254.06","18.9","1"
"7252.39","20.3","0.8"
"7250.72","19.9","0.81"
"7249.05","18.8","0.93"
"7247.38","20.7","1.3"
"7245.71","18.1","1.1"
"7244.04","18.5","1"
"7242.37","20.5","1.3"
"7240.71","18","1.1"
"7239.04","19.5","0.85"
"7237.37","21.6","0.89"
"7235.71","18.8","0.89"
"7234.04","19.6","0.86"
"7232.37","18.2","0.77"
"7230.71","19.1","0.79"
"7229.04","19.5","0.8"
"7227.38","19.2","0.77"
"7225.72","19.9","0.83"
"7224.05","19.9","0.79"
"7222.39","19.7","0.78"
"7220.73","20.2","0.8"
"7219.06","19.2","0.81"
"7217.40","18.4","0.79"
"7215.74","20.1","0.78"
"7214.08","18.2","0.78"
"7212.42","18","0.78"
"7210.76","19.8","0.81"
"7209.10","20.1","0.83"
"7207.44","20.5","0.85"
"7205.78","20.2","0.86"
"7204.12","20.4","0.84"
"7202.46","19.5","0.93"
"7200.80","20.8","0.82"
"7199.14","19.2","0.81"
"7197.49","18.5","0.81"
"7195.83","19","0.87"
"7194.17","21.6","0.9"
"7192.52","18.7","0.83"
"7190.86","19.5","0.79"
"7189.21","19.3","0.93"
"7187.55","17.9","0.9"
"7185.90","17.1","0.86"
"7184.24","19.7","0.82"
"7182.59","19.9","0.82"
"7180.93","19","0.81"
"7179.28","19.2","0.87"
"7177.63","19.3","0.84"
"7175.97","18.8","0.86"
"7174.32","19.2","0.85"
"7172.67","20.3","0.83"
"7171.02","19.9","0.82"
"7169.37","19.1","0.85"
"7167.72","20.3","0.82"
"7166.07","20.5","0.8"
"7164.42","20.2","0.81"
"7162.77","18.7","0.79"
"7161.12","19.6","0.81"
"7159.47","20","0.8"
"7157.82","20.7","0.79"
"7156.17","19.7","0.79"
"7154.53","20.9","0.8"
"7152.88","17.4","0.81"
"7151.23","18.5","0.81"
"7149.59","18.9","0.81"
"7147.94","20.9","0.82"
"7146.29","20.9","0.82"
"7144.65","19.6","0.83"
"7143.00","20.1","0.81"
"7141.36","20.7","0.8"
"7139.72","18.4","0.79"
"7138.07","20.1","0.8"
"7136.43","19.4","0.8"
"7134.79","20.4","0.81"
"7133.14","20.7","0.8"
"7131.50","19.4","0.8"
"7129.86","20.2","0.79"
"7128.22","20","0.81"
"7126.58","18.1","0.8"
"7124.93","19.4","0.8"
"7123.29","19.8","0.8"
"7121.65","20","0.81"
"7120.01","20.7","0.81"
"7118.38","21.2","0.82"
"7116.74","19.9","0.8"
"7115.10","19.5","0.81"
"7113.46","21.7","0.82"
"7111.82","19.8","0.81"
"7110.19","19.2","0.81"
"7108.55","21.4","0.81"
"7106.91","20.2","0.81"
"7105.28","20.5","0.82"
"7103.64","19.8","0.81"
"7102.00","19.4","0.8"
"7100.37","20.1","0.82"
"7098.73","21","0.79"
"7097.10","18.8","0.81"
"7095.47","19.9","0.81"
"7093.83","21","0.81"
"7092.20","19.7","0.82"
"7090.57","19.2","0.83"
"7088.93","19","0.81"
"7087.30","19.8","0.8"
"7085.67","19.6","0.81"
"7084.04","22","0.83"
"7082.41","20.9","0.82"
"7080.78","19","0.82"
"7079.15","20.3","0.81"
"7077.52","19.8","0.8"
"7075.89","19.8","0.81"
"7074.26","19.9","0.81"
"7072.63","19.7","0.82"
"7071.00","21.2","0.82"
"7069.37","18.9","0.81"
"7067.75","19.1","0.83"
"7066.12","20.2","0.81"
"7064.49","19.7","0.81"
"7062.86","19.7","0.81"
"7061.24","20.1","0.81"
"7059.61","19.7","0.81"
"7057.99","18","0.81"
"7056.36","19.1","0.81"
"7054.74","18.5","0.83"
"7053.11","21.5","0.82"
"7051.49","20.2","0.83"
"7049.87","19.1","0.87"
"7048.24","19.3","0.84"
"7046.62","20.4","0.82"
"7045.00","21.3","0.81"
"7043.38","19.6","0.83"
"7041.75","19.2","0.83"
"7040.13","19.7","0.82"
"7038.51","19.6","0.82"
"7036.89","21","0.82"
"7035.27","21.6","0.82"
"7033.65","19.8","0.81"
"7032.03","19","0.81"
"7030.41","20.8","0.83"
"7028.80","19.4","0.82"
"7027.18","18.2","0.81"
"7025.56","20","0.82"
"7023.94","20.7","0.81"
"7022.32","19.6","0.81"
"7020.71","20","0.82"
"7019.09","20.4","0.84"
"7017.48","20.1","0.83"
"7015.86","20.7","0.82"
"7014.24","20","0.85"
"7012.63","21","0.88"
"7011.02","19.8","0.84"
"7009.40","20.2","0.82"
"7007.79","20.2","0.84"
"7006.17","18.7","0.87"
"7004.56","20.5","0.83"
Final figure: 1.09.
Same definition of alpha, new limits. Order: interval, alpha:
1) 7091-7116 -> 1.20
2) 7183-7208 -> 1.20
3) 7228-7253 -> 1.49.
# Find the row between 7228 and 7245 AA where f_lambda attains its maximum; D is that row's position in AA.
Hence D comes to 7237.37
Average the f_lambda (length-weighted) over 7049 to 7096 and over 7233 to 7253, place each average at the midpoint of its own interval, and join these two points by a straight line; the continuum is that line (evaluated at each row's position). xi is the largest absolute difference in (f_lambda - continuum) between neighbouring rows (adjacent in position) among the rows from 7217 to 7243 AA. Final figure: 2.80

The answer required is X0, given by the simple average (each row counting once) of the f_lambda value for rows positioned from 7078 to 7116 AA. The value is 20.1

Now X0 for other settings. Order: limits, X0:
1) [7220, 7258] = 19.5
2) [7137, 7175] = 19.8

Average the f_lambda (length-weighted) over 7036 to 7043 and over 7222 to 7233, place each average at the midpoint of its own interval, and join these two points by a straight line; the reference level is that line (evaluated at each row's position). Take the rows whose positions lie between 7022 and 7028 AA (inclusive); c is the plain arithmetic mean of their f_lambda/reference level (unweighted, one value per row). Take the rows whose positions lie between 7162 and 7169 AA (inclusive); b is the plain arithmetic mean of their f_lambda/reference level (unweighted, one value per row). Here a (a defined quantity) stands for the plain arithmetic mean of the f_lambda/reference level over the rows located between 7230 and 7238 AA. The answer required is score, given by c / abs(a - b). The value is 68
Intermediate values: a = 1.01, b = 1.02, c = 0.99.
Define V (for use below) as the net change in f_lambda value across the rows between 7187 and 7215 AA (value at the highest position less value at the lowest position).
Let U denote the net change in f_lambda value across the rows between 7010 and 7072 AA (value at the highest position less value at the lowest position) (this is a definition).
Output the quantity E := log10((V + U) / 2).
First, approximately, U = 1.4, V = 0.30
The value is -0.1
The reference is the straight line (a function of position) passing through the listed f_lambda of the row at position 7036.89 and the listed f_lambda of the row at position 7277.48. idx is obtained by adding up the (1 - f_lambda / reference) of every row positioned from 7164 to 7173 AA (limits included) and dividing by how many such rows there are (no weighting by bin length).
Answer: 0.043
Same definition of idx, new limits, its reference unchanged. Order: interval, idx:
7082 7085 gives -0.022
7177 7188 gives 0.099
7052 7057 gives 0.062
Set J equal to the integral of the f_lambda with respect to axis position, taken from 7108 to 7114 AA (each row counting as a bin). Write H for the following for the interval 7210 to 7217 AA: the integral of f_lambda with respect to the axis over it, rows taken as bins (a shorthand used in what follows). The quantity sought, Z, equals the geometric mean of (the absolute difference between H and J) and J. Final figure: 36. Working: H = 133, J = 123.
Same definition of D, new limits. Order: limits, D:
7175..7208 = 7194.17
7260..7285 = 7277.48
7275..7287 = 7277.48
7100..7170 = 7113.46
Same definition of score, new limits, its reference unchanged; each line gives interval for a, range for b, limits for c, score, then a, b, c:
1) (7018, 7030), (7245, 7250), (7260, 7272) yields 1002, 0.99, 0.99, 0.99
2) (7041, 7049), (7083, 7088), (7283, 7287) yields 32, 1.01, 1.04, 0.99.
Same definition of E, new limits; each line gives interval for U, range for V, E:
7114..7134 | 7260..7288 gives -0.8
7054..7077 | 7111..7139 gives -0.1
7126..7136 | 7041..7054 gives 0.4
